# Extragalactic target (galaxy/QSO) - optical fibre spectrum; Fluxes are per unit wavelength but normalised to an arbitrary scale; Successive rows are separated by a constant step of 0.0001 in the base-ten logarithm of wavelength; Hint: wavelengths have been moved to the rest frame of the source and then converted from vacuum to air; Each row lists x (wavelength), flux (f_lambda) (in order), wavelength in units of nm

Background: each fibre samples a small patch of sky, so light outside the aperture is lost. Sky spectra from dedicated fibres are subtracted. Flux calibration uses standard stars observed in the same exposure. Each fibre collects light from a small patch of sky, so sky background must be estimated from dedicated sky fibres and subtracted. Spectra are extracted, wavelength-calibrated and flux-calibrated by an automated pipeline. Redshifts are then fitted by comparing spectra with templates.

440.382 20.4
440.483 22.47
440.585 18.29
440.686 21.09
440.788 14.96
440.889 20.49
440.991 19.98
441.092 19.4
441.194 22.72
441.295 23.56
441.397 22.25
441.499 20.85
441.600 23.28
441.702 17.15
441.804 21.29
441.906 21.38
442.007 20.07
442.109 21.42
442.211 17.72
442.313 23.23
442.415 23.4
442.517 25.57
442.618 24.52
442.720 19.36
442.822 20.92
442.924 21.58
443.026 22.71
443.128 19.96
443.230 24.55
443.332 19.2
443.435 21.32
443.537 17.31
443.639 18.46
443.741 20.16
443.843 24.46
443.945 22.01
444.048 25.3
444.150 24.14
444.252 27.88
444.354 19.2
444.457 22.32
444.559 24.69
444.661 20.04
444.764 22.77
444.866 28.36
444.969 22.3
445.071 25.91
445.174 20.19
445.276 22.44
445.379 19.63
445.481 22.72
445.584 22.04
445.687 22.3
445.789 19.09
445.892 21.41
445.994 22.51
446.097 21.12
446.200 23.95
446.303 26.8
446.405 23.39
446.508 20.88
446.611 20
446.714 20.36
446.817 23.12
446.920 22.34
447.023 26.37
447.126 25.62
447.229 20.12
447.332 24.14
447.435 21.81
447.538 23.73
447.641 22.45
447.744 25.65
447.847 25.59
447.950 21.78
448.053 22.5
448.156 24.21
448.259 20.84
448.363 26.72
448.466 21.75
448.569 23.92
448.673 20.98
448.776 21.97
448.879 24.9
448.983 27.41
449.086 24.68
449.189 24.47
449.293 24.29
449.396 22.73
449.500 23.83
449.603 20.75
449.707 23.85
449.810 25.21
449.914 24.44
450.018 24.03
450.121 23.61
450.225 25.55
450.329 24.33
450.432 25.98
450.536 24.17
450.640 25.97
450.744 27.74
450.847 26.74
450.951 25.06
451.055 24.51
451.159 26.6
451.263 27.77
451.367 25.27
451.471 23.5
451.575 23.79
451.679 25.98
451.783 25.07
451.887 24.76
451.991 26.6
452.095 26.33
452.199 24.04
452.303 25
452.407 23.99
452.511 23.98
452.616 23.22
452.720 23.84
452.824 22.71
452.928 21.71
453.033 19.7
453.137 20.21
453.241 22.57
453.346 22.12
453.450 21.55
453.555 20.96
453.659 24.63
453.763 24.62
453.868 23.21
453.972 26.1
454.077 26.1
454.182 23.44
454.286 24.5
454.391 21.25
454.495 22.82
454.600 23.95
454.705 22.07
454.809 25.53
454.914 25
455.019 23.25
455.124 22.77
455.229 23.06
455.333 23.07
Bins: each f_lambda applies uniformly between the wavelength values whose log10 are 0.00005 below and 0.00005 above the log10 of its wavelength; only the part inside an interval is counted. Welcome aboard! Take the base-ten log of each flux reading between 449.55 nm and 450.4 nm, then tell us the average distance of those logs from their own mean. 0.017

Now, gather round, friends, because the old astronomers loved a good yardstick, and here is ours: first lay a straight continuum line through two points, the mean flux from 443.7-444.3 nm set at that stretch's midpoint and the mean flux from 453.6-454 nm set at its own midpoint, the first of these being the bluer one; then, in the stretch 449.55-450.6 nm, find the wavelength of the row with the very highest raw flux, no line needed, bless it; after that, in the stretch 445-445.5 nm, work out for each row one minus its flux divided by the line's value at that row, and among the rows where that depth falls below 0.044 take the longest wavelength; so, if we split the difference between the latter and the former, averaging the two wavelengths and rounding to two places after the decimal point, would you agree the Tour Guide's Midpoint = 447.75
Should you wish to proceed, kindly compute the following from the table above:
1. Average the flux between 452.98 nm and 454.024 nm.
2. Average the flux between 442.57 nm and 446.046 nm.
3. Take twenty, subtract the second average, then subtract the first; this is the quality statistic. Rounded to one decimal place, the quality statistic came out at -24.7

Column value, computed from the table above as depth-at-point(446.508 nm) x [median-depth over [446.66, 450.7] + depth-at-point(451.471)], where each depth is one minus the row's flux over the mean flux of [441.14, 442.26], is -0.002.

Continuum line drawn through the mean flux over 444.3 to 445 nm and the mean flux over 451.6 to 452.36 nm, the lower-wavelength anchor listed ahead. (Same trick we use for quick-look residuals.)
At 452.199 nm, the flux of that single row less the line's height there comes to -1.4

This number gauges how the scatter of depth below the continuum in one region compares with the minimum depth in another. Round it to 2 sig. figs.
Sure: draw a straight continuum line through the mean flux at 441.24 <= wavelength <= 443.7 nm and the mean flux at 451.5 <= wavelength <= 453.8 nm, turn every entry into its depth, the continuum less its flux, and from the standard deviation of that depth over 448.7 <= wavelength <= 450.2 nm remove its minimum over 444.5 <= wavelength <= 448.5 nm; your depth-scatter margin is 8.1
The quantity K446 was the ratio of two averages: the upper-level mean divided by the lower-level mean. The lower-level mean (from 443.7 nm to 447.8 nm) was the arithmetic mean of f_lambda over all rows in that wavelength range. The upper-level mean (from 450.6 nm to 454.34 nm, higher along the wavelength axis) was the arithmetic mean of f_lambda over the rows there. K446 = 1.06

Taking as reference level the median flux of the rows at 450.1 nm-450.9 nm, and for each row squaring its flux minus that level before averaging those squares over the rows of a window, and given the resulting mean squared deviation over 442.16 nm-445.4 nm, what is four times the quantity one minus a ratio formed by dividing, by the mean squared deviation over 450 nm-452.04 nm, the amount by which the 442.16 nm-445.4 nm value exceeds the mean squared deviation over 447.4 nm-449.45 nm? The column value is -23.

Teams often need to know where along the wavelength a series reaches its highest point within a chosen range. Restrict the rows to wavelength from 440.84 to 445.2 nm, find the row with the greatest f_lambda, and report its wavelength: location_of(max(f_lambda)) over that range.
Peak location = 444.866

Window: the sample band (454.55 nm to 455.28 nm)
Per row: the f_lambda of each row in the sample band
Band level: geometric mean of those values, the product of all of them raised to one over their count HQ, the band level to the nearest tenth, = 23.6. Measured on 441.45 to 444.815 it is 21.6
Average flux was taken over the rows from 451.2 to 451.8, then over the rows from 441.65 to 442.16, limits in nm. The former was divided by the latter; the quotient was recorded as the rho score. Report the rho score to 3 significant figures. 1.25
